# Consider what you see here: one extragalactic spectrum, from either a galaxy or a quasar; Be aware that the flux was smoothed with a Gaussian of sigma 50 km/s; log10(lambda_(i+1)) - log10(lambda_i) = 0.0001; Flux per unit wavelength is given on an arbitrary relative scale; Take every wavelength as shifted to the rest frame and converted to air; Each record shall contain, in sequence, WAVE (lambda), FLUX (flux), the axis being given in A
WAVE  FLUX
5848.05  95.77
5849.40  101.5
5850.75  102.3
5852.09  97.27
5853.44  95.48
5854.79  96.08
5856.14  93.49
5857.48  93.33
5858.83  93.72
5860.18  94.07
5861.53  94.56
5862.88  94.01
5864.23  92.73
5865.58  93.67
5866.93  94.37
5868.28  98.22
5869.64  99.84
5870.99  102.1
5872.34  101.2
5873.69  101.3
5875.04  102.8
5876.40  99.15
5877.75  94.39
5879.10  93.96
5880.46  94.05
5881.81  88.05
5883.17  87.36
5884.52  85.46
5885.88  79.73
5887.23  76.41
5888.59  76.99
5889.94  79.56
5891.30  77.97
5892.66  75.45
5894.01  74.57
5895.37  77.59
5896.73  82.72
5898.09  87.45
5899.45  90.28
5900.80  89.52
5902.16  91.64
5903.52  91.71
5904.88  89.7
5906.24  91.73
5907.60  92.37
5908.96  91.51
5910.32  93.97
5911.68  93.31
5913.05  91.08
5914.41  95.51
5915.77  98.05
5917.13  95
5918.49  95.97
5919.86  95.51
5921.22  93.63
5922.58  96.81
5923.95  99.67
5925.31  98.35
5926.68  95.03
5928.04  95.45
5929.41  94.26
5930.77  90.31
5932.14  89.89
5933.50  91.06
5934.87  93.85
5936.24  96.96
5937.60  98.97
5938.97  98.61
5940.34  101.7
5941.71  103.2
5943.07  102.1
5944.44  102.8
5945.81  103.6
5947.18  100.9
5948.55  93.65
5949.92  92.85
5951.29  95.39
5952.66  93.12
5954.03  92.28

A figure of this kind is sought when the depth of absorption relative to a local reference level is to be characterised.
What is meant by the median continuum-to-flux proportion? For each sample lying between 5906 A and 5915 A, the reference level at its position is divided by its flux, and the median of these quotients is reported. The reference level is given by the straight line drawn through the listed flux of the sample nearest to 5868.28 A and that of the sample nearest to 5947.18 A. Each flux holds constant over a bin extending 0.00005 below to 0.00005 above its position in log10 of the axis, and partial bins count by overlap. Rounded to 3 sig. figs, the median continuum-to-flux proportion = 1.08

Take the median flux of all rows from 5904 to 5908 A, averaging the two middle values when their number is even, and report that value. 92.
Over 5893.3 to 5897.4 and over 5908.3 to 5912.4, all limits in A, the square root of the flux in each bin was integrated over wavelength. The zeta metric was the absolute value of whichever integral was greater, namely 39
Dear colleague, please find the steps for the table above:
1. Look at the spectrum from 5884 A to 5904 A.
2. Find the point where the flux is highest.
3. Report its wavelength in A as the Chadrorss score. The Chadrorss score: 5903.52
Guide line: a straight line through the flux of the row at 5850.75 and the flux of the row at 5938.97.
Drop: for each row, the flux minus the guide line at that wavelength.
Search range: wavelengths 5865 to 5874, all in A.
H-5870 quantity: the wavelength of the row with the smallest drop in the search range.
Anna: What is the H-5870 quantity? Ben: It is 5865.58 A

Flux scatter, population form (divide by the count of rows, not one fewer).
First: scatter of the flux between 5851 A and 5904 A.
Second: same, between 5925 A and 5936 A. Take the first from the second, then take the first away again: -13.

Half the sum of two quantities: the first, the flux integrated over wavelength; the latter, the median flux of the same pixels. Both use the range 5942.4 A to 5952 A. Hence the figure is 524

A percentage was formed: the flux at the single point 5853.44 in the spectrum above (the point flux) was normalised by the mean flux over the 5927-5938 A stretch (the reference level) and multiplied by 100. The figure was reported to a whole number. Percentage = 102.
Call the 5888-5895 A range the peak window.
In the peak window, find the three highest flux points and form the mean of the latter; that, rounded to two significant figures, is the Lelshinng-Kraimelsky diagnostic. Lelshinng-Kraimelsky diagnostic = 78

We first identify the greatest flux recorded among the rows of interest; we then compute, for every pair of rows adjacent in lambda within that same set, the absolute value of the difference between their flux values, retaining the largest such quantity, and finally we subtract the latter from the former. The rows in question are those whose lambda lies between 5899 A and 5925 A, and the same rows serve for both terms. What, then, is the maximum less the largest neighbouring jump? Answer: 95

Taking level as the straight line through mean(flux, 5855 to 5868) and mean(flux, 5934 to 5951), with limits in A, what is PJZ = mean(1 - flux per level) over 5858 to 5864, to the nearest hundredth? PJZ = 0.00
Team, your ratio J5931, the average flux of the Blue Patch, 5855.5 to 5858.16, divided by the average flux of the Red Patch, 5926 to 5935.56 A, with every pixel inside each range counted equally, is 1.01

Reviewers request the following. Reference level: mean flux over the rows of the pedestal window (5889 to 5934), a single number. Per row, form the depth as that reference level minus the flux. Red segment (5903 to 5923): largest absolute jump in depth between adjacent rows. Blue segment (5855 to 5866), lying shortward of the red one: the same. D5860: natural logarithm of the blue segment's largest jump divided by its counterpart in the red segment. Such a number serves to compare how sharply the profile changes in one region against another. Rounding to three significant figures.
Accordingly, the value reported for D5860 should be -1.24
